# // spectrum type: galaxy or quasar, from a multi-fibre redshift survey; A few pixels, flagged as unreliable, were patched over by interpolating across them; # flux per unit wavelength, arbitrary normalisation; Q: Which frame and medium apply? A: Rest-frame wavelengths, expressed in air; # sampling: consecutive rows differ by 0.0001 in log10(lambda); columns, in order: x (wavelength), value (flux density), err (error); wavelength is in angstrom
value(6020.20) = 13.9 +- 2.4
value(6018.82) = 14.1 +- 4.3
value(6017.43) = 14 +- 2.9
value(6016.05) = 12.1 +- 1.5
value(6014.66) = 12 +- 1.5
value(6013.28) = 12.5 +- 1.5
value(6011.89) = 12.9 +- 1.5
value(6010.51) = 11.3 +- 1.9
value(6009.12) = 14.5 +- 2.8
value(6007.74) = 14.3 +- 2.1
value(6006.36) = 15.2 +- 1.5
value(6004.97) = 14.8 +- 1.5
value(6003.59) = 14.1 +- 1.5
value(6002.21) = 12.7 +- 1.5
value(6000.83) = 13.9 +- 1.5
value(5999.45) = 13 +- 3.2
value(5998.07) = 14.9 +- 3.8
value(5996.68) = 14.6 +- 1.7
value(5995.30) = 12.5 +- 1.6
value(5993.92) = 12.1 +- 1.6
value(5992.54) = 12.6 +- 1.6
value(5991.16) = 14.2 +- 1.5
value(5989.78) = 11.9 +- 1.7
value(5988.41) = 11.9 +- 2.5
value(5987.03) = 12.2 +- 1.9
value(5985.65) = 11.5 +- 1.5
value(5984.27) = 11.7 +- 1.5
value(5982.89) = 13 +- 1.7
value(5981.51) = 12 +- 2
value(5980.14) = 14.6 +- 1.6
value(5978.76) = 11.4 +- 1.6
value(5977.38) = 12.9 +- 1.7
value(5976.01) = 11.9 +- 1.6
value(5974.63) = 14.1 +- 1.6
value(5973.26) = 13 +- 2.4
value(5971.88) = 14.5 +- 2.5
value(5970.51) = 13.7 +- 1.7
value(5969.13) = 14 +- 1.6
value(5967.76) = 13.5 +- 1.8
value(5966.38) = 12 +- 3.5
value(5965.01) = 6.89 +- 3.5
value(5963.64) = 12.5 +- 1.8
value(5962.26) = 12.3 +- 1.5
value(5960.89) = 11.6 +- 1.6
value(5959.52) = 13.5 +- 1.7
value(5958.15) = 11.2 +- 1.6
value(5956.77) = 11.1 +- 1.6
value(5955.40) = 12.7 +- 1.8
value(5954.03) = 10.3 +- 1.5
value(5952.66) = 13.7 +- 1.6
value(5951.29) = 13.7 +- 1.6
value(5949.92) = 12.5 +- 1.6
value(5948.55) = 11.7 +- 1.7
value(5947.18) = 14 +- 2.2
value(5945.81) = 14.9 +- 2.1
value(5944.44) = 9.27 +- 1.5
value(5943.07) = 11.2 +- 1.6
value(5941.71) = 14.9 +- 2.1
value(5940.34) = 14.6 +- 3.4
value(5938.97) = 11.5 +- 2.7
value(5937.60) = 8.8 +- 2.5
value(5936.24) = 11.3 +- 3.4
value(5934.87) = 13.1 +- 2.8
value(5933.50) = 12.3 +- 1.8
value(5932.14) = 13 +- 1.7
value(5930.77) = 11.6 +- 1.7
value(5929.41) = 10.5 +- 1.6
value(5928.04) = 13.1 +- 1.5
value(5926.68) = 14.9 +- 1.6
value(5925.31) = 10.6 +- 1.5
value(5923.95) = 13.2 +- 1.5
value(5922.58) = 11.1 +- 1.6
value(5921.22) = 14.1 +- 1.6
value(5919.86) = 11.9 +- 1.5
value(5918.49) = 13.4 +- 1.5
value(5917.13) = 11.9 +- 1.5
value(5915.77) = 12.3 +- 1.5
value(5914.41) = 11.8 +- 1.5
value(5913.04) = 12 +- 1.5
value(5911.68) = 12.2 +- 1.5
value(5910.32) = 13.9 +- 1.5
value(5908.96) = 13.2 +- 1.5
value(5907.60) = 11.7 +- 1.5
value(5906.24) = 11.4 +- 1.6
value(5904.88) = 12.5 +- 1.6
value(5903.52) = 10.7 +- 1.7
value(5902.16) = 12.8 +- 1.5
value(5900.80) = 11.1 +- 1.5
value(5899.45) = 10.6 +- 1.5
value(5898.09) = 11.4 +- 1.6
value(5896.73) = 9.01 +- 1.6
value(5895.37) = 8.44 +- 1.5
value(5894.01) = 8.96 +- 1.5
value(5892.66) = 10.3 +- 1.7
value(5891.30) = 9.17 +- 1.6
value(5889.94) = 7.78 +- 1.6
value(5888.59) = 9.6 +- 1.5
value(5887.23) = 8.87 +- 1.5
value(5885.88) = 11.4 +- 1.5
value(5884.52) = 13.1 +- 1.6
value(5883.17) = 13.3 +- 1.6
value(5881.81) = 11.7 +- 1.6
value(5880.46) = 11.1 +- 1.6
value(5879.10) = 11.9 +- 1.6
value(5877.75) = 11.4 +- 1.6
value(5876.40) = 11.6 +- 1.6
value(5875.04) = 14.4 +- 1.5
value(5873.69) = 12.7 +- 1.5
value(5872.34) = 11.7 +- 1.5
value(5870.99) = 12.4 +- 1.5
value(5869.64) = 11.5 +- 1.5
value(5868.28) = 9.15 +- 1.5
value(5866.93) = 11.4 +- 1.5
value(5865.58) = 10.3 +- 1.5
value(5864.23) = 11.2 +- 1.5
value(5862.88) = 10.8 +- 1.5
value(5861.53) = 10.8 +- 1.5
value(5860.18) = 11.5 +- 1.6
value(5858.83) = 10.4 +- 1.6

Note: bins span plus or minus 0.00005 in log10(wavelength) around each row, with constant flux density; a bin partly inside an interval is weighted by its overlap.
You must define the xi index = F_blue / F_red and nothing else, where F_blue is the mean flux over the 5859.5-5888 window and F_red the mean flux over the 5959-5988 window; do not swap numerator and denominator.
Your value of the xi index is 0.922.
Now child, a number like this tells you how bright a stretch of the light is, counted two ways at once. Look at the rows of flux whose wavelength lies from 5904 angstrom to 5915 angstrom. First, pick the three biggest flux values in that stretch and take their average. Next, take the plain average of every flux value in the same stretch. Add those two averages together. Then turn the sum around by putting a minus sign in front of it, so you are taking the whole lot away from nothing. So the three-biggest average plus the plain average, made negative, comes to -25.5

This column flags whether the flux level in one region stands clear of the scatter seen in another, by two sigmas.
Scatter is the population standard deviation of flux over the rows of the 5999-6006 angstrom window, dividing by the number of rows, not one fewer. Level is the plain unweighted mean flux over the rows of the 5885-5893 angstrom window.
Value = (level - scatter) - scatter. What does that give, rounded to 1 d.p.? 8.0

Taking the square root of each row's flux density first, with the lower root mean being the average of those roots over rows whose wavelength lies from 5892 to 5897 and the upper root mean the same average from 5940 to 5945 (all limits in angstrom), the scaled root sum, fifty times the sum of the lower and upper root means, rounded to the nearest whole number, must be 327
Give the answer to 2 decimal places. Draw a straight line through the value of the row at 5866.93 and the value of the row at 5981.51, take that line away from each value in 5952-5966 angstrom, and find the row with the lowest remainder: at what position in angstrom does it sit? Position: 5965.01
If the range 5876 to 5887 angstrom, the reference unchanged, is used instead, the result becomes 5880.46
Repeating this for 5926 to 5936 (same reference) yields 5929.41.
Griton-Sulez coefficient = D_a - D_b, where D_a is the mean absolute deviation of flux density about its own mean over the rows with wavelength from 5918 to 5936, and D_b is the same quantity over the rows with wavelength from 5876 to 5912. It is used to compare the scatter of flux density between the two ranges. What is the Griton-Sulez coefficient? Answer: -0.19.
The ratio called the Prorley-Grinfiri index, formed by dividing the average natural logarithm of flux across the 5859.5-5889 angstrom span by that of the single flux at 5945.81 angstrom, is 0.90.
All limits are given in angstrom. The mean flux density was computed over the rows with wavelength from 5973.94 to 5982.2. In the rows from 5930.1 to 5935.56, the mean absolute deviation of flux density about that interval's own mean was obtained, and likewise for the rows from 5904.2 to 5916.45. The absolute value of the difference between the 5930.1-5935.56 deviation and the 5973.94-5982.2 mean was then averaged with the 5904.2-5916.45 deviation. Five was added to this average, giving 11.4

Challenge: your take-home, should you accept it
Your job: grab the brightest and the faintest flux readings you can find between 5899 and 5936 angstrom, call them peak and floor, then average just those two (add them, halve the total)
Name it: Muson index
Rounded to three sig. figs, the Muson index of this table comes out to 12.7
